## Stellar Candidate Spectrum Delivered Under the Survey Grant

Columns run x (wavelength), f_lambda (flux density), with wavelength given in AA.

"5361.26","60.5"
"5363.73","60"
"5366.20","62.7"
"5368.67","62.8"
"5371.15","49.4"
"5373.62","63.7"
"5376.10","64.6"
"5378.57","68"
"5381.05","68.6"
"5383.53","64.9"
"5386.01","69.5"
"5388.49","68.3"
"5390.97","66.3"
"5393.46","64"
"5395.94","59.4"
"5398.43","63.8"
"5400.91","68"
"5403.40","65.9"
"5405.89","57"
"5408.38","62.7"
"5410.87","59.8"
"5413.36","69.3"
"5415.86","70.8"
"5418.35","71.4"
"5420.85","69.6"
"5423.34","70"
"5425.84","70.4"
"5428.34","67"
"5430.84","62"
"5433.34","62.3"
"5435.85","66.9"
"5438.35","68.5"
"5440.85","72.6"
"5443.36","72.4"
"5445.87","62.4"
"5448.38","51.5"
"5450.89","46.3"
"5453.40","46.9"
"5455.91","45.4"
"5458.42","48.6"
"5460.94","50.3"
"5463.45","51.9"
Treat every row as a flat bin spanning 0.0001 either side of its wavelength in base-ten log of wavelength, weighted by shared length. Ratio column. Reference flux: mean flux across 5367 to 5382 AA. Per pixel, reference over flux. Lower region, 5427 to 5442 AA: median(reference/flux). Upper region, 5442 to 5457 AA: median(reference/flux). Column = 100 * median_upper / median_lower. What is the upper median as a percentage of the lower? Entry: 136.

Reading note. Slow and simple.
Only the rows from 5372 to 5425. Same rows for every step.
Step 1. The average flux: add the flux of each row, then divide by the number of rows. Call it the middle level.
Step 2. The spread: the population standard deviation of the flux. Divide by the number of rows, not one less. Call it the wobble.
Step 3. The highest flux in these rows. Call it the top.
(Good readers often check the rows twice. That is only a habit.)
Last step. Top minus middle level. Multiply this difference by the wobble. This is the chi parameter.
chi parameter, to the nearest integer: 21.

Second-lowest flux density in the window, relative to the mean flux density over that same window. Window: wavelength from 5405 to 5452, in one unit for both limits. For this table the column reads 0.79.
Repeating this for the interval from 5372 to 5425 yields 0.90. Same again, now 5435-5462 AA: 0.81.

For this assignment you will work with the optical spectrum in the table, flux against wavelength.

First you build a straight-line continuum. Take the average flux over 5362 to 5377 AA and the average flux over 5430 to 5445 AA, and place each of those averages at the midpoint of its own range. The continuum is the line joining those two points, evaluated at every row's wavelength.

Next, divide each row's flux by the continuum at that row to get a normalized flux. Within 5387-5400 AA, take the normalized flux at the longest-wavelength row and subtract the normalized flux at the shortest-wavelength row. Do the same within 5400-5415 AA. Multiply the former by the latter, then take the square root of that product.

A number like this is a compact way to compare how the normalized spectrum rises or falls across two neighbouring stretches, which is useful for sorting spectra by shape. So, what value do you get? 0.010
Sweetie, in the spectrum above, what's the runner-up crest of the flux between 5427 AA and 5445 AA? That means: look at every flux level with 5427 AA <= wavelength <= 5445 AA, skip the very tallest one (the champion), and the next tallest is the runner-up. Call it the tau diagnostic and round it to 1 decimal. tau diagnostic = 72.4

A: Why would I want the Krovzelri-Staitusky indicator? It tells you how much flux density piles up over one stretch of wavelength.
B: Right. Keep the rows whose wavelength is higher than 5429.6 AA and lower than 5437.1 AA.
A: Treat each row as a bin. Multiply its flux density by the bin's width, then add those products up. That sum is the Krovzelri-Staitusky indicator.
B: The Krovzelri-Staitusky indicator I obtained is 478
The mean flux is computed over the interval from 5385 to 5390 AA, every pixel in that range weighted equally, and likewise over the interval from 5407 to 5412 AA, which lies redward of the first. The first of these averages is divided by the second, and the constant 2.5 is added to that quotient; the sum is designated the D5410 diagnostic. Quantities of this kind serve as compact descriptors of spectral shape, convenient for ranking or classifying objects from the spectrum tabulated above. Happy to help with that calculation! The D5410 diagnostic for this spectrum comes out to 3.62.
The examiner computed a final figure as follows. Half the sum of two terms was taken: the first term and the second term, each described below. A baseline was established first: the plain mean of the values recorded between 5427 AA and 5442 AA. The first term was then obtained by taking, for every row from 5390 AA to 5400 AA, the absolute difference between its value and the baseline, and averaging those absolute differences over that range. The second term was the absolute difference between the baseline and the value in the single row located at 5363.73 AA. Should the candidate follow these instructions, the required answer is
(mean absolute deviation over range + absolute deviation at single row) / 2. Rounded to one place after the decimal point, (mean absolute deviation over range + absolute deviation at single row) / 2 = 4.9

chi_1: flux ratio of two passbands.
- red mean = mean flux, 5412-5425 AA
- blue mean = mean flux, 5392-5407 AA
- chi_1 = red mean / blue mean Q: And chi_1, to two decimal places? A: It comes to 1.11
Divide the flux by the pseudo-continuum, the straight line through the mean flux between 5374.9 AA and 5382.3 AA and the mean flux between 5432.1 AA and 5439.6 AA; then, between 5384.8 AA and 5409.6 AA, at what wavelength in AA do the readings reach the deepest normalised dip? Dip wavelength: 5405.89 AA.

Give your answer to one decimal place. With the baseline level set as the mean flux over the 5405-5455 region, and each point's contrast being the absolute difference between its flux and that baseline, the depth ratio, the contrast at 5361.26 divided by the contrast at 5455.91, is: 0.2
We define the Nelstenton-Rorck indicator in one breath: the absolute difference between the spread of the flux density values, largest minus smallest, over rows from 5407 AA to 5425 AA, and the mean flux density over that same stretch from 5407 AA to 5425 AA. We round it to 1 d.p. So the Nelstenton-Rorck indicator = 56.1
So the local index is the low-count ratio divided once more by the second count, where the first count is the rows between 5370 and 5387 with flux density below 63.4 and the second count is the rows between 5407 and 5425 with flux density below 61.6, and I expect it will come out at 1.0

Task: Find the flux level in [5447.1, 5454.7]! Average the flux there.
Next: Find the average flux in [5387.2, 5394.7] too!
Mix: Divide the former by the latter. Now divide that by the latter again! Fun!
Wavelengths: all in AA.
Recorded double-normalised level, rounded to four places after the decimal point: 0.0110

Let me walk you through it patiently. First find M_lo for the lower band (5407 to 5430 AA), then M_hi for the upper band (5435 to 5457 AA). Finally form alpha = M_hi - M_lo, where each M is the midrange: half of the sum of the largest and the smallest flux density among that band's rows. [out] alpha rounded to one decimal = -6.6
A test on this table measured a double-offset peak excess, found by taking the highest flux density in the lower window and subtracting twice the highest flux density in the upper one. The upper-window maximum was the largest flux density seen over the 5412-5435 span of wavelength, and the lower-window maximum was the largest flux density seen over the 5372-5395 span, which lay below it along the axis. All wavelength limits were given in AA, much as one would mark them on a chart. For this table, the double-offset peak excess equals -73.30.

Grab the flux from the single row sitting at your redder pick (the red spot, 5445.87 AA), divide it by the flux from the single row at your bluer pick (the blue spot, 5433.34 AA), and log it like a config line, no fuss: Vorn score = 1.00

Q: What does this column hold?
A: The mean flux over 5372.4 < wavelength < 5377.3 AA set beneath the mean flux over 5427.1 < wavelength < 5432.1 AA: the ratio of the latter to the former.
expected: 1.01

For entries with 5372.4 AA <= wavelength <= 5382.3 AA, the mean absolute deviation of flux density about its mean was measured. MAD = 2.1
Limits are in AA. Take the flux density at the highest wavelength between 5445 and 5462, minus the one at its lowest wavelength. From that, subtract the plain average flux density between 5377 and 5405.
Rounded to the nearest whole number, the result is -78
